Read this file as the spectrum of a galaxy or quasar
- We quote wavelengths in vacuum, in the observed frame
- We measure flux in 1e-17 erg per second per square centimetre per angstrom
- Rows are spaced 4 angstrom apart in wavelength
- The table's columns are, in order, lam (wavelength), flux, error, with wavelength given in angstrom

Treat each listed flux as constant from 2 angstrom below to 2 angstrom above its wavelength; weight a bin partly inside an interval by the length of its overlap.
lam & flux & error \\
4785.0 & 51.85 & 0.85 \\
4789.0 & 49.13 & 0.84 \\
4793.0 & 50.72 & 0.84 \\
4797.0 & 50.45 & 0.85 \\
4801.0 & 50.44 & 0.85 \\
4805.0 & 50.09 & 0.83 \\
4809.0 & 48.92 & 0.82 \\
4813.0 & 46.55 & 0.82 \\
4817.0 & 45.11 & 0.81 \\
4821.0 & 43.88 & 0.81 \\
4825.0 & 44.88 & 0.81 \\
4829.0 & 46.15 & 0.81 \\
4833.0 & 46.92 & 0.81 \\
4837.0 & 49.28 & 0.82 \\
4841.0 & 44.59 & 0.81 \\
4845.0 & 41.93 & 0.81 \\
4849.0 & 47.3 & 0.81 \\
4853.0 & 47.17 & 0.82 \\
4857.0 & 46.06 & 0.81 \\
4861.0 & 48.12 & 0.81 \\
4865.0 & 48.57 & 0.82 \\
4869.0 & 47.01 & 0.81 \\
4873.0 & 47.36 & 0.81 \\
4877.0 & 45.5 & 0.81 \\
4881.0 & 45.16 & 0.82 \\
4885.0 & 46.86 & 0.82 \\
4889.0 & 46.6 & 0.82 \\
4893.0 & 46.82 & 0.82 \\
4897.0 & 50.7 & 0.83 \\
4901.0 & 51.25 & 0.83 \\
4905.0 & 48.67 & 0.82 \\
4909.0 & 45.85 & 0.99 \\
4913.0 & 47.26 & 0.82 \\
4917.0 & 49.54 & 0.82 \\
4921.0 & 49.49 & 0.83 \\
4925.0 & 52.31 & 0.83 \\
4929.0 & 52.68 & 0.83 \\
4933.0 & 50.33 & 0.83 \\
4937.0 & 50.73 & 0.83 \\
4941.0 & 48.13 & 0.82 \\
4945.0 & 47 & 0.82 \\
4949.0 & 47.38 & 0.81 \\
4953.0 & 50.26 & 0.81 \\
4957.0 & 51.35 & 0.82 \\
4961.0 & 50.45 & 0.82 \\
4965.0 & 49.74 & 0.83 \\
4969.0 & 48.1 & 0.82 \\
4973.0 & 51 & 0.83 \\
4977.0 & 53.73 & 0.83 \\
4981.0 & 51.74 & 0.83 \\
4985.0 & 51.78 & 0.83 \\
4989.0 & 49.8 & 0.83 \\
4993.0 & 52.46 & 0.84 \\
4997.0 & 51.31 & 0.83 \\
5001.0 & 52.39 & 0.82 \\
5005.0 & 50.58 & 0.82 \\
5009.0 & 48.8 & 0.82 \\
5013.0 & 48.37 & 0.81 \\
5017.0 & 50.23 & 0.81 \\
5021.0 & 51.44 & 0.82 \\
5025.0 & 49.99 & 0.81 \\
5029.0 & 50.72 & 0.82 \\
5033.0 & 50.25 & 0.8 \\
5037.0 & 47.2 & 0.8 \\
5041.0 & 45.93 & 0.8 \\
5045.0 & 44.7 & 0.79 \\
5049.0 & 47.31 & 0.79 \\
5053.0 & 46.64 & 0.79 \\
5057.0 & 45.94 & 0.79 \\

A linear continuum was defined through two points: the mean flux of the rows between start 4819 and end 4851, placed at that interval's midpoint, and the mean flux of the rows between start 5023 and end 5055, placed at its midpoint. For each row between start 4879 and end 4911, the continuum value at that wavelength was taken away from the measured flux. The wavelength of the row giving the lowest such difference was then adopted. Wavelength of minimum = 4881.0 angstrom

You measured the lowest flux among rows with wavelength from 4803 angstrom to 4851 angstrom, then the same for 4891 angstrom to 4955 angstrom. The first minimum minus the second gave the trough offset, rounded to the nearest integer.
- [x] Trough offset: -4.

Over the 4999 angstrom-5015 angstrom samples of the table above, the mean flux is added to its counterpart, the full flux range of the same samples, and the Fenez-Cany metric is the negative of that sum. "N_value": -54.1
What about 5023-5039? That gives -53.1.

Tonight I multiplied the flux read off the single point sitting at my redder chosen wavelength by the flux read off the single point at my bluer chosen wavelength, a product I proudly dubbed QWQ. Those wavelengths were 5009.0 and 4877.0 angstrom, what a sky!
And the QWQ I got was 2220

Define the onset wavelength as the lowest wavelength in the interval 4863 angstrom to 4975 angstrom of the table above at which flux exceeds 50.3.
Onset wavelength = 4897.0 angstrom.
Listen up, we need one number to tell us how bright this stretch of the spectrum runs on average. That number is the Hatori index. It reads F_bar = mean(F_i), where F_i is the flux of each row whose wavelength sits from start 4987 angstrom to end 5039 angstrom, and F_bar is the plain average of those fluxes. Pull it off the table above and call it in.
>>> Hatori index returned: 50.3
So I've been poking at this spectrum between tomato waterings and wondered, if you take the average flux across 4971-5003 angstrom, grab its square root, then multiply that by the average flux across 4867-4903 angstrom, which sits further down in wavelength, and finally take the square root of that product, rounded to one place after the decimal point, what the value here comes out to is 18.5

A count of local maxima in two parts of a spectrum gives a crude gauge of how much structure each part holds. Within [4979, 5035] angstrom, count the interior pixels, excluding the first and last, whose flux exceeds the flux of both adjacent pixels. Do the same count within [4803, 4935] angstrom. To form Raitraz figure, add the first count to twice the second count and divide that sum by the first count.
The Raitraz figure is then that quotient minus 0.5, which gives 3.7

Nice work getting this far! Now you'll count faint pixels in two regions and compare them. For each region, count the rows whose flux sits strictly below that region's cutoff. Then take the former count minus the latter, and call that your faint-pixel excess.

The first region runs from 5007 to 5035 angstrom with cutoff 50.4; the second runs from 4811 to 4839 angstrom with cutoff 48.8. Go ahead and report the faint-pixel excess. -1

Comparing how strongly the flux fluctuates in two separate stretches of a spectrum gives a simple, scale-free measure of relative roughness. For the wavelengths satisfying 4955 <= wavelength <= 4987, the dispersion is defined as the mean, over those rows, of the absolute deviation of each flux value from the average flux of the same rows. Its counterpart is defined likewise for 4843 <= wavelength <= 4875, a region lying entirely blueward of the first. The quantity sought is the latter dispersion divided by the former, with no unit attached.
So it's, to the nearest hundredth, 1.15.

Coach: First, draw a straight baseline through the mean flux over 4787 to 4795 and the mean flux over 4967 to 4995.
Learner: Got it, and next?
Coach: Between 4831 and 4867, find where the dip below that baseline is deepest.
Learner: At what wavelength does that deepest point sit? 4845.0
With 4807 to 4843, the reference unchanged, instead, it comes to 4821.0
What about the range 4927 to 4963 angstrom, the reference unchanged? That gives 4945.0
